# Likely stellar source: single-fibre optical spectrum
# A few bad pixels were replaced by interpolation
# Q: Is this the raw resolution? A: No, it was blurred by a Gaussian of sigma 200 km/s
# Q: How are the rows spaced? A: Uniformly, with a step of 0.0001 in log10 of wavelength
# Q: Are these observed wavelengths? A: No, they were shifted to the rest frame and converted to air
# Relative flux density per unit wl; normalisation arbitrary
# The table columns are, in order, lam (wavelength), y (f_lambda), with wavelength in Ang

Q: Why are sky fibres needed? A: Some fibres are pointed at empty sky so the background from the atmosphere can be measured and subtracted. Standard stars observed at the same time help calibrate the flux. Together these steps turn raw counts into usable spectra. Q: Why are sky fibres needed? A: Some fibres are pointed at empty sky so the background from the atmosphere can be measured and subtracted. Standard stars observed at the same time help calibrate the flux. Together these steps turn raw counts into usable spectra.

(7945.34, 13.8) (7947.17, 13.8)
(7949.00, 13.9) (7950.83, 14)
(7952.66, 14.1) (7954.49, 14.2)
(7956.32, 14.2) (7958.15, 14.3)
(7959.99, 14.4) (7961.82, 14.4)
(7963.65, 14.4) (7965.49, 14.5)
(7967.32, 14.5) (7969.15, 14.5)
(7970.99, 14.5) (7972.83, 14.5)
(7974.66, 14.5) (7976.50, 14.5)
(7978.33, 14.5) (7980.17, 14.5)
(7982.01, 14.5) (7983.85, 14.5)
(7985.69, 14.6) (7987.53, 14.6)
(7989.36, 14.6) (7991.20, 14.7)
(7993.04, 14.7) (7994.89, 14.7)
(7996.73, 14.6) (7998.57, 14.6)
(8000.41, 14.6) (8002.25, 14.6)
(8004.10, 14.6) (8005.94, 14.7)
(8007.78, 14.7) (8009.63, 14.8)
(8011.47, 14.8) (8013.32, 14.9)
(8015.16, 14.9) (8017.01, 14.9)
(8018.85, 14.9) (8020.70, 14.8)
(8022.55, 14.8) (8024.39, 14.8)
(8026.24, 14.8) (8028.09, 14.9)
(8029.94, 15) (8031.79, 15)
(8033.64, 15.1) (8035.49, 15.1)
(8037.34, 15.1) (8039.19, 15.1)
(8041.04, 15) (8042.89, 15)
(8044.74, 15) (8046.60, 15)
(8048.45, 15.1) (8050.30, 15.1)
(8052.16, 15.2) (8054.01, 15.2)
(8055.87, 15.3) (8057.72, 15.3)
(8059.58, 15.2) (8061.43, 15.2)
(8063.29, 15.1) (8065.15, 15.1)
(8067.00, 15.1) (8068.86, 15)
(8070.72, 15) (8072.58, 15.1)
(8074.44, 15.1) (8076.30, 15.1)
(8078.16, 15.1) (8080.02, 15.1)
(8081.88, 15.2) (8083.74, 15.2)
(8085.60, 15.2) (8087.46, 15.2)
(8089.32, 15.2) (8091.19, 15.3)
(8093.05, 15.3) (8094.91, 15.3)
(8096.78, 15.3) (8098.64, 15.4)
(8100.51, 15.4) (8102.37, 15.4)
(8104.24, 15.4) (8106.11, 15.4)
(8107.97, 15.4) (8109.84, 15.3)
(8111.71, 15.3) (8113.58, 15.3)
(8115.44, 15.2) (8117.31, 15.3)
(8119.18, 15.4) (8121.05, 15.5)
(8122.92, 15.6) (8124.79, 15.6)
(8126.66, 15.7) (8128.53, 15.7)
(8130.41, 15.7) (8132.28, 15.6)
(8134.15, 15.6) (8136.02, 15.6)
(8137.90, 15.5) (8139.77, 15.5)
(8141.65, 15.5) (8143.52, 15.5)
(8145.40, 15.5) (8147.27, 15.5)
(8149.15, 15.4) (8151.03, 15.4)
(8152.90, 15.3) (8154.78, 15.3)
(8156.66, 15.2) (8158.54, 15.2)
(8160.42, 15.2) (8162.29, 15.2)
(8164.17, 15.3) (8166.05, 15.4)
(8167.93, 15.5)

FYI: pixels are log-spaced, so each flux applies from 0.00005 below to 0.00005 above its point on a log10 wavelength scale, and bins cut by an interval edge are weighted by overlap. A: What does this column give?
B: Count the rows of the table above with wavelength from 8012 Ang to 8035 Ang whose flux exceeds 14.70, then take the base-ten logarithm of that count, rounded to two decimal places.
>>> 1.08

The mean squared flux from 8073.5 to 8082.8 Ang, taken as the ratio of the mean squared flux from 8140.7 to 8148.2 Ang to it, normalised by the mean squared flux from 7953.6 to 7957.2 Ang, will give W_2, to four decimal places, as 0.0052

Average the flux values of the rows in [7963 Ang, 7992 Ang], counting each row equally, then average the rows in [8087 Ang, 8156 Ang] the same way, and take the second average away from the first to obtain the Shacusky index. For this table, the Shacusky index -0.9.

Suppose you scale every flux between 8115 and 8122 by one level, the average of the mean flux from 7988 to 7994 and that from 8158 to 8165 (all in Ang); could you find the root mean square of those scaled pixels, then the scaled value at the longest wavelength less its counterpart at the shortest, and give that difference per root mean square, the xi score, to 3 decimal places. 0.020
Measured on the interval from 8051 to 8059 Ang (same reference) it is 0.007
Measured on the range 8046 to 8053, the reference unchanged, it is 0.013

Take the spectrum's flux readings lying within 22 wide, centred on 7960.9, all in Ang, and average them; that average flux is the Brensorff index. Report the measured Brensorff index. 14.3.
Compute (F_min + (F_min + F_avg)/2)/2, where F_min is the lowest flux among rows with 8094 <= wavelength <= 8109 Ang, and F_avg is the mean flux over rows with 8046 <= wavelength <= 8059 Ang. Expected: 15.3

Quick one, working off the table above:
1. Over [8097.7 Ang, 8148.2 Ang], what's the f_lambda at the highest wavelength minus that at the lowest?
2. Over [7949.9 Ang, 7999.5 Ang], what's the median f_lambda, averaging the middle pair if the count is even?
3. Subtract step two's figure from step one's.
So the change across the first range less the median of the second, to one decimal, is -14.4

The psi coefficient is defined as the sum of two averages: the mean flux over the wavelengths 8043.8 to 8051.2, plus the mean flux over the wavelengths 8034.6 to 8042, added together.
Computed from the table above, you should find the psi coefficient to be 30.1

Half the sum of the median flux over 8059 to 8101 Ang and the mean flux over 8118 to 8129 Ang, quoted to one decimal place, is 15.4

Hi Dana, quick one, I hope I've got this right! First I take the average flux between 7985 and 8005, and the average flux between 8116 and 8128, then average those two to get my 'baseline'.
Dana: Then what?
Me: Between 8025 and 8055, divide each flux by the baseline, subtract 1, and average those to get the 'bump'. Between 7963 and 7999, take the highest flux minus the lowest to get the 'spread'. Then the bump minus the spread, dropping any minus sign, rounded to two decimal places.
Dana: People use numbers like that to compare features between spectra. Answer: 0.30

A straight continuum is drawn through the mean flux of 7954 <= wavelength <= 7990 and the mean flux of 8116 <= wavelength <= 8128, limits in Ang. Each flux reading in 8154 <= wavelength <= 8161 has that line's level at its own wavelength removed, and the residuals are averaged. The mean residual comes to -0.54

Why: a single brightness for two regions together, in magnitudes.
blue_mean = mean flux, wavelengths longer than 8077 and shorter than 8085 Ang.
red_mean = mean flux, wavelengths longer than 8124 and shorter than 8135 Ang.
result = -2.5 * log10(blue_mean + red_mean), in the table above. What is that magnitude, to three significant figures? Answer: -3.72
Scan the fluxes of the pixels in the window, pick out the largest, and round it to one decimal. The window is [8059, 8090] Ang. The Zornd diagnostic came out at 15.2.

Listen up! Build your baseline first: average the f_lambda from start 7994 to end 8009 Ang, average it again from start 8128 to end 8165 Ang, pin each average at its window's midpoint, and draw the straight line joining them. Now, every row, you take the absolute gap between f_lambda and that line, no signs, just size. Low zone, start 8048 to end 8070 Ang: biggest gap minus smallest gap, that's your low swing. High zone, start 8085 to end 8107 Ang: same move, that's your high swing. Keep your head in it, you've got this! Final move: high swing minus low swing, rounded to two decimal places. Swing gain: -0.20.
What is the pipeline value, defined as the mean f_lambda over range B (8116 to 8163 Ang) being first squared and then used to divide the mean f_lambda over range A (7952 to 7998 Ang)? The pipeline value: 0.0606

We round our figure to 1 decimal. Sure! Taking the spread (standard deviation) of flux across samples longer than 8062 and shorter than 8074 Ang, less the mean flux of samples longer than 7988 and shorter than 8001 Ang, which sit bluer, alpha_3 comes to -14.6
